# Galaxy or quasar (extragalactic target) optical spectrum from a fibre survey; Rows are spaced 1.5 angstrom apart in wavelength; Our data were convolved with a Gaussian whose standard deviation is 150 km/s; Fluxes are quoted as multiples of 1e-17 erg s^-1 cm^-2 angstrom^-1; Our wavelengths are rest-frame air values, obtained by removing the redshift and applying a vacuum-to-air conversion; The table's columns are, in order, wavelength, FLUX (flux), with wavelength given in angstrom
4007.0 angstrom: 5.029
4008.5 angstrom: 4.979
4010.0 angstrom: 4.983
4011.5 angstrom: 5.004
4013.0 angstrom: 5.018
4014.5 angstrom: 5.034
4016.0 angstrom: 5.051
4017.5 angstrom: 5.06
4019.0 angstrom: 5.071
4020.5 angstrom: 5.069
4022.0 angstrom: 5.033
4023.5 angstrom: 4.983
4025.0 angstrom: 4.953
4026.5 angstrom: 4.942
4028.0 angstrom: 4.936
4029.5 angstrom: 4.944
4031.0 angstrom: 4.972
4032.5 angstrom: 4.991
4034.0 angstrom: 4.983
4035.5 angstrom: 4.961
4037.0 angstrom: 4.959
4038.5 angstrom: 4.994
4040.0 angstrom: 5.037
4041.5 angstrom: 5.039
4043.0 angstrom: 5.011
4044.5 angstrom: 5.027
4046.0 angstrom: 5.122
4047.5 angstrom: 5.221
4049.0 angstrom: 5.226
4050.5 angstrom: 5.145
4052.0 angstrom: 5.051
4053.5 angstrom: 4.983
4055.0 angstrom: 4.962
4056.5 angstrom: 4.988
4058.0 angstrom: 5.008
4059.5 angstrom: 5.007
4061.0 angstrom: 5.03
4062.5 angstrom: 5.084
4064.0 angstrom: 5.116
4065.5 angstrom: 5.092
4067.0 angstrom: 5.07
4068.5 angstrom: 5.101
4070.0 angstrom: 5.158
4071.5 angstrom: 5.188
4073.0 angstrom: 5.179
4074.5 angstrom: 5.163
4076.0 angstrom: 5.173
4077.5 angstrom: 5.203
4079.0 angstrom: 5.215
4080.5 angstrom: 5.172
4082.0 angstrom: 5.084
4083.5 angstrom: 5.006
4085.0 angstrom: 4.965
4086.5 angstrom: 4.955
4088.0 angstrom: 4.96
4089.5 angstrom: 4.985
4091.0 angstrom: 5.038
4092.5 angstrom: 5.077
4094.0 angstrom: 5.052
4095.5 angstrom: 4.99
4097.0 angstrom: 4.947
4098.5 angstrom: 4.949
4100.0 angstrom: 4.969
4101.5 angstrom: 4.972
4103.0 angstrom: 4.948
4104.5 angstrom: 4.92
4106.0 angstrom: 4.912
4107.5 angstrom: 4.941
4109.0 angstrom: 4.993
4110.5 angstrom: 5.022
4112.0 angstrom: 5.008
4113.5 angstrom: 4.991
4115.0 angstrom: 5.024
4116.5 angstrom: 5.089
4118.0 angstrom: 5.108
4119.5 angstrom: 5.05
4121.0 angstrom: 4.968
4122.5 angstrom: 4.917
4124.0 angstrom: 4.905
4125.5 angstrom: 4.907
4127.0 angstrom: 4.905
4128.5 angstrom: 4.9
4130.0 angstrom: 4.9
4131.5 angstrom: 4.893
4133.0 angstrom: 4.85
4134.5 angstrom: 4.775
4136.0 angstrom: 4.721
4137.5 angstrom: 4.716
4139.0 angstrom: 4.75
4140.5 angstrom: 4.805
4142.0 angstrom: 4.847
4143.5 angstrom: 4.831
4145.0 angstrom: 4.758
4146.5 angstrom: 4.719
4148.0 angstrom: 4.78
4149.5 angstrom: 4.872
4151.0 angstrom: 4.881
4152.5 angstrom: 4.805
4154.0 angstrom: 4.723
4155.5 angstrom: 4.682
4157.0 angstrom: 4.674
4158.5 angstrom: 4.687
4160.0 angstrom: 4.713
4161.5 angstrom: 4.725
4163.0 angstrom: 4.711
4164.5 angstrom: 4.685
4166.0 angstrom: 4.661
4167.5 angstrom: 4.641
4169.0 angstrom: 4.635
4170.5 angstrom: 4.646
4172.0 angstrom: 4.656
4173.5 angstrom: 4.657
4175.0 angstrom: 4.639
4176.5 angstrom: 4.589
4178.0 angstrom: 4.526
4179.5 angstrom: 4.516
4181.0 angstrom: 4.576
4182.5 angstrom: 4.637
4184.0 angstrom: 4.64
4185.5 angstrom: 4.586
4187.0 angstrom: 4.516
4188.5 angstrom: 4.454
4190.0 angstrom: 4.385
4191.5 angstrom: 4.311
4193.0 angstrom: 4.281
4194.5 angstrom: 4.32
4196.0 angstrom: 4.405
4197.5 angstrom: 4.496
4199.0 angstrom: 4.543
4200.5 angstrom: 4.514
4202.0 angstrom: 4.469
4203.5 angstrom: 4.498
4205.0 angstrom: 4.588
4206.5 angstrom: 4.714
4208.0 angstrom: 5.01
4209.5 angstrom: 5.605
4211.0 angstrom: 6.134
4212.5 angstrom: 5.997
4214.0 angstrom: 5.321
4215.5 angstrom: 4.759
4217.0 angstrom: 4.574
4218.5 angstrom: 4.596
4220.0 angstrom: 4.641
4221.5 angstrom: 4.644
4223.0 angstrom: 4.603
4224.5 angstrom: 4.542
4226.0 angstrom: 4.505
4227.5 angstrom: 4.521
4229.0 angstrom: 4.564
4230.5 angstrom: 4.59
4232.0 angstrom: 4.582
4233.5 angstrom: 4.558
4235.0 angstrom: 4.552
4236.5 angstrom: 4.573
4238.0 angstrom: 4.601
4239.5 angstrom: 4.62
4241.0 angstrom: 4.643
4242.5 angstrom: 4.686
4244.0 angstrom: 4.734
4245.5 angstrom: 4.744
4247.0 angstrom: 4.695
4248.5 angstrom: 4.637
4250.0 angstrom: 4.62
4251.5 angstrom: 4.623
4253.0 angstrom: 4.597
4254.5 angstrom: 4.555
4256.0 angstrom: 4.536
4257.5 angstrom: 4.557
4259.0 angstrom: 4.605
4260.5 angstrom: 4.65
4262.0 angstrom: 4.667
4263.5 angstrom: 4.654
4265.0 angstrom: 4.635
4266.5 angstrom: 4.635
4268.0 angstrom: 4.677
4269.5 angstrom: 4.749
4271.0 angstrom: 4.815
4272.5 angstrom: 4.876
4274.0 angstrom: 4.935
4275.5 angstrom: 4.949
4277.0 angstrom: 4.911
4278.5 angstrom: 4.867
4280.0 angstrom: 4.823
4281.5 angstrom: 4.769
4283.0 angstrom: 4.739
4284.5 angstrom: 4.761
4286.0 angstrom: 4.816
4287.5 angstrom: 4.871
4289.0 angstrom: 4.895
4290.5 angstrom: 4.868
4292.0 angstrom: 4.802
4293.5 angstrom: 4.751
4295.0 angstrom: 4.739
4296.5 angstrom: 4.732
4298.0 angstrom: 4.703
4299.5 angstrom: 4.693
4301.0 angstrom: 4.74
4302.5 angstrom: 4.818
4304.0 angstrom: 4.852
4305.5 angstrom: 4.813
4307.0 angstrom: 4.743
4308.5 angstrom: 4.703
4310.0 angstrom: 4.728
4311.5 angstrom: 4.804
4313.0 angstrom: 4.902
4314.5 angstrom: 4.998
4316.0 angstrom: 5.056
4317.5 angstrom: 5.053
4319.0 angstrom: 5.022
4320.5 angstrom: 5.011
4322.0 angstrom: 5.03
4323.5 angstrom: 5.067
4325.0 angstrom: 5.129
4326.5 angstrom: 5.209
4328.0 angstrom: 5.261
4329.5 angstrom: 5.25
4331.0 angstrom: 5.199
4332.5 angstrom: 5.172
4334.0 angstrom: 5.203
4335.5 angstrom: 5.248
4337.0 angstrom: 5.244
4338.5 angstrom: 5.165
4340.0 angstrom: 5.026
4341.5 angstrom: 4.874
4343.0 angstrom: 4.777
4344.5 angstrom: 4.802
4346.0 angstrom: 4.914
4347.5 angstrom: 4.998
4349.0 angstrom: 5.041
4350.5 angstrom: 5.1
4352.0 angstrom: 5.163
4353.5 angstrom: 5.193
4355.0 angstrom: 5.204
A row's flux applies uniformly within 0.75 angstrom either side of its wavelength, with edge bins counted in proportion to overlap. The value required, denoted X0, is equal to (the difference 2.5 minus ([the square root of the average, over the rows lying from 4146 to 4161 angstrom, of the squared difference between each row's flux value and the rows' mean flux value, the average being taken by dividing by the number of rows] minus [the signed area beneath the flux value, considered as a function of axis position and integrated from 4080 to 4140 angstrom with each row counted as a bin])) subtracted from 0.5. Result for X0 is -299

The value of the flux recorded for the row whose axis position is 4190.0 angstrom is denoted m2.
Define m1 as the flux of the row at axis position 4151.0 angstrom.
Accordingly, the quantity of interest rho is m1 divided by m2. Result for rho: 1.113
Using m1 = 4.881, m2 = 4.385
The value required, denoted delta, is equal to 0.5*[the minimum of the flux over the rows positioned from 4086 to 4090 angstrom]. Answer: 2.48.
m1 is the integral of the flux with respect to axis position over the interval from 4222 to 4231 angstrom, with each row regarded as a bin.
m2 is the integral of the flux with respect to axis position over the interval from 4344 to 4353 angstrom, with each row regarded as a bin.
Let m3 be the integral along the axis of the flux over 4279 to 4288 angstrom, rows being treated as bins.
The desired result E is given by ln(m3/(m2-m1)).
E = 2.3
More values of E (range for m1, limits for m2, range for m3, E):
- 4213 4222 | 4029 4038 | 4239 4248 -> 3.3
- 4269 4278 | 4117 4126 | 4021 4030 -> 3.9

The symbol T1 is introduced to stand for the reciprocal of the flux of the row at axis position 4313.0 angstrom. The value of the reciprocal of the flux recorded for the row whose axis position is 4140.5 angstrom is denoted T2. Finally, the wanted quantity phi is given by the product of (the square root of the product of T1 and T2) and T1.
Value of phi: 0.042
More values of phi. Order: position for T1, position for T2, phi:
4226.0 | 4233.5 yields 0.049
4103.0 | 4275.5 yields 0.041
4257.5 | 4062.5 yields 0.046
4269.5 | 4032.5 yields 0.043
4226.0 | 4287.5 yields 0.047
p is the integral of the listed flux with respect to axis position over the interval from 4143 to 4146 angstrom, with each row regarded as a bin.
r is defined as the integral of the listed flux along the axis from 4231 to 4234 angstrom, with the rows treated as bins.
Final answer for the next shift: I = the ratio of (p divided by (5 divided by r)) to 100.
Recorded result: 0.394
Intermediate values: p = 14.4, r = 13.7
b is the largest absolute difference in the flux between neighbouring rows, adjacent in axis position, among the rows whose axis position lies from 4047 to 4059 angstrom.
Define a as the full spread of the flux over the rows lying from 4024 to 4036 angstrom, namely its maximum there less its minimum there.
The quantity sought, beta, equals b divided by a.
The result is 1.7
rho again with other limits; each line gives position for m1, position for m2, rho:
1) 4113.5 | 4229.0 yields 1.094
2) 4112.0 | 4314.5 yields 1.002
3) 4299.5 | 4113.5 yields 0.940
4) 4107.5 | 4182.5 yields 1.066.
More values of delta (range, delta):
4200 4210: 2.23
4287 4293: 2.40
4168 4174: 2.32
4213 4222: 2.29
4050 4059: 2.48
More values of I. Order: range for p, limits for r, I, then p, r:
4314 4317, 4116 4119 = 0.461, 15.1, 15.3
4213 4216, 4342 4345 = 0.444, 15.4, 14.4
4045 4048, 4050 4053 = 0.472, 15.5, 15.3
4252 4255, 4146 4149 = 0.393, 13.7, 14.3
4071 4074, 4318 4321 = 0.468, 15.5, 15.1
